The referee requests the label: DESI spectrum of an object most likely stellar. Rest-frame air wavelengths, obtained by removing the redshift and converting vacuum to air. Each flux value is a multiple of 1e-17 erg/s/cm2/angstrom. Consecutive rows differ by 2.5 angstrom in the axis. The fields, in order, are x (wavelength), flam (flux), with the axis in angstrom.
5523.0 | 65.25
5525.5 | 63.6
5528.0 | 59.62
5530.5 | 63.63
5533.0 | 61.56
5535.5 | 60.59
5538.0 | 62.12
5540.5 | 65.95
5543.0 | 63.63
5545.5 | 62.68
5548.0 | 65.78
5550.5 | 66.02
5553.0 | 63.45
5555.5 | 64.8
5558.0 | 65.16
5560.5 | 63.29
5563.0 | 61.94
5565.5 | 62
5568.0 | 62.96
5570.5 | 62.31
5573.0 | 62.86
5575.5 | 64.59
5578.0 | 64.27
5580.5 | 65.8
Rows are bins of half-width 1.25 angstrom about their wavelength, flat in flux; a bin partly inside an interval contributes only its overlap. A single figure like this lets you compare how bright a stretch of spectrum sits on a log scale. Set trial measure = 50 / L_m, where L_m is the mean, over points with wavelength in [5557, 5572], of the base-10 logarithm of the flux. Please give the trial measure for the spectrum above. 27.8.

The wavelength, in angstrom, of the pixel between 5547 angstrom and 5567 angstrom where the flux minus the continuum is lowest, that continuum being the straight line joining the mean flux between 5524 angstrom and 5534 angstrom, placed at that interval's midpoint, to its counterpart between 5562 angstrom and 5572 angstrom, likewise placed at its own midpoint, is 5563.0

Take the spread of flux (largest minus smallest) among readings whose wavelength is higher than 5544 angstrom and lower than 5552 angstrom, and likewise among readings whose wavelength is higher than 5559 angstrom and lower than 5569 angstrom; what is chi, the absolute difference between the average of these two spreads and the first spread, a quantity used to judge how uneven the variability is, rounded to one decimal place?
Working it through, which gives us 1.0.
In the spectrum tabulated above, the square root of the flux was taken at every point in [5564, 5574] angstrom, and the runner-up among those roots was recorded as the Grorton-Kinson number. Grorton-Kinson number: 7.93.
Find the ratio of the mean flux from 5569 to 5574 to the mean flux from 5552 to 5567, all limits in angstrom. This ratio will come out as 0.99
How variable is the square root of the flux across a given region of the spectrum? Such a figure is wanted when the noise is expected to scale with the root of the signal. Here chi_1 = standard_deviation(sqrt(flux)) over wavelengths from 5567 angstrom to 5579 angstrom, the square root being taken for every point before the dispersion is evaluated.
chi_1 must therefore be 0.06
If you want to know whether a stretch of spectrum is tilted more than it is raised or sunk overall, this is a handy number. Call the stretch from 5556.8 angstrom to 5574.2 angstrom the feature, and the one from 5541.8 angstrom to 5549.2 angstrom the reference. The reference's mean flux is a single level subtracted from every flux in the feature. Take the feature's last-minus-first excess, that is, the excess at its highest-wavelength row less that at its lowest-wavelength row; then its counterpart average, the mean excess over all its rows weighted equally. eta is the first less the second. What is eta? -1.2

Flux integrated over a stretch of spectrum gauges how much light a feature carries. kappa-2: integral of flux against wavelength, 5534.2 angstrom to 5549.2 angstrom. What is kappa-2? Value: 952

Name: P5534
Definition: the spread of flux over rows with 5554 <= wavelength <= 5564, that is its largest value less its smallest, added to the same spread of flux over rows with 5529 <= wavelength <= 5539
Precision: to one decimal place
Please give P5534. 6.3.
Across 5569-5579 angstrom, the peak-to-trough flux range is 2.3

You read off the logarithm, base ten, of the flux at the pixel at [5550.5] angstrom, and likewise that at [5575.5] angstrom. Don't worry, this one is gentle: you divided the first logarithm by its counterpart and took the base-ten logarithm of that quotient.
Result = 0.002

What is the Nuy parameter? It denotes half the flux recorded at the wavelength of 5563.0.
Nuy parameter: 31.0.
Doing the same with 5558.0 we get 32.6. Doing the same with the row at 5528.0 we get 29.8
